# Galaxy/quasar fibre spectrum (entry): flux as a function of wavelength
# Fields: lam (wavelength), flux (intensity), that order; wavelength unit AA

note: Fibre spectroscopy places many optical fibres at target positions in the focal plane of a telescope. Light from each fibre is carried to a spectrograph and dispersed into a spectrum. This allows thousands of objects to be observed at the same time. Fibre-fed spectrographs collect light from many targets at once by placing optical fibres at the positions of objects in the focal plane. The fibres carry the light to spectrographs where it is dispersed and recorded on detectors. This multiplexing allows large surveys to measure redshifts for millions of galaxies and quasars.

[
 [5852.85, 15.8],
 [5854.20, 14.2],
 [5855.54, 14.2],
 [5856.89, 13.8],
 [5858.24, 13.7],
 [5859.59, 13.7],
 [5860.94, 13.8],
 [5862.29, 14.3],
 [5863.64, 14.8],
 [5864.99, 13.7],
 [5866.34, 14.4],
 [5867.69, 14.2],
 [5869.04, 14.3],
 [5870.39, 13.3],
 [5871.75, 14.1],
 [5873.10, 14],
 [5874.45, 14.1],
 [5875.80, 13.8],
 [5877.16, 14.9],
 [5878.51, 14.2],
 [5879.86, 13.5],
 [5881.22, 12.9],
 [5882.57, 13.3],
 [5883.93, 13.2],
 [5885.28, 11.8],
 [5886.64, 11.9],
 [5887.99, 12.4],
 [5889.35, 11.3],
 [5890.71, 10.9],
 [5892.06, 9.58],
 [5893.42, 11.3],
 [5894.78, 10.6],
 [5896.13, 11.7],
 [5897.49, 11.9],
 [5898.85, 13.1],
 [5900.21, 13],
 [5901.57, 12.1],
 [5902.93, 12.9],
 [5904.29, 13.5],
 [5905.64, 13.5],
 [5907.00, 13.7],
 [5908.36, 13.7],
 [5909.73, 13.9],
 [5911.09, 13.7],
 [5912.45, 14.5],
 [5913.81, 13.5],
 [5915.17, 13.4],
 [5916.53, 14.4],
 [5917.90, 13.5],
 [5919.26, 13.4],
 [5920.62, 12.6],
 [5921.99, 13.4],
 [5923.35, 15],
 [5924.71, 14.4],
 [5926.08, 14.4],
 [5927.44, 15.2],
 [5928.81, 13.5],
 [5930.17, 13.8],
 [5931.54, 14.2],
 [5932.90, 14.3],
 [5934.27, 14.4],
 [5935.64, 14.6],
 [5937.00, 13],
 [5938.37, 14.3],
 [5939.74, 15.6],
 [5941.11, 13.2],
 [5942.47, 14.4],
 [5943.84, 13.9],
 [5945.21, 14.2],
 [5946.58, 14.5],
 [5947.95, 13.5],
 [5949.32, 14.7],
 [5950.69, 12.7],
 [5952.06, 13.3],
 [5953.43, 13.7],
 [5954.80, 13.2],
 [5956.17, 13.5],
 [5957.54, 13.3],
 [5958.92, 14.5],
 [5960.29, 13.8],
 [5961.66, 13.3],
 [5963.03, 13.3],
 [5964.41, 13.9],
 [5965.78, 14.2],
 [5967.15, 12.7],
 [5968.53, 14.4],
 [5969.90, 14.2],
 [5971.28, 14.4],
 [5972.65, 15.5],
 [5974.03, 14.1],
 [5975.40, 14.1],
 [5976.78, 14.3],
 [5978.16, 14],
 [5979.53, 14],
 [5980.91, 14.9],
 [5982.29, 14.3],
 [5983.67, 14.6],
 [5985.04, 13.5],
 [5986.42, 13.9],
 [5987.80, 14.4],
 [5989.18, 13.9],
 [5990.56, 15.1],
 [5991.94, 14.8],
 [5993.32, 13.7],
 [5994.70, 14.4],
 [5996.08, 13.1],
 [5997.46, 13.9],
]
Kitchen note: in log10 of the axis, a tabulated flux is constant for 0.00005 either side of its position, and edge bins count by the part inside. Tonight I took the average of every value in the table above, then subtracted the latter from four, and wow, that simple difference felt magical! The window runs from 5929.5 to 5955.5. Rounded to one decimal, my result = -10.0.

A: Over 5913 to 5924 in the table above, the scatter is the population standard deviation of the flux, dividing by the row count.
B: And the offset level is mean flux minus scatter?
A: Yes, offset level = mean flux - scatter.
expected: 13.0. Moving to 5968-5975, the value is 14.0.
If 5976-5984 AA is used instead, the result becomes 14.0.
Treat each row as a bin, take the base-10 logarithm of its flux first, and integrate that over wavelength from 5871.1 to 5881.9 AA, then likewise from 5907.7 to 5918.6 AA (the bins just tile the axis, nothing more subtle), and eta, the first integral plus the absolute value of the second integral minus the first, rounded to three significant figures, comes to 12.4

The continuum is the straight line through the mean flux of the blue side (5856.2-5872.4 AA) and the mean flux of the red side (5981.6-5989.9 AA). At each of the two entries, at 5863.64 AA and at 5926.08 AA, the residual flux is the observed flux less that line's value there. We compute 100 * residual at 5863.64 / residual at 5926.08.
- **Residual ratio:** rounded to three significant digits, 230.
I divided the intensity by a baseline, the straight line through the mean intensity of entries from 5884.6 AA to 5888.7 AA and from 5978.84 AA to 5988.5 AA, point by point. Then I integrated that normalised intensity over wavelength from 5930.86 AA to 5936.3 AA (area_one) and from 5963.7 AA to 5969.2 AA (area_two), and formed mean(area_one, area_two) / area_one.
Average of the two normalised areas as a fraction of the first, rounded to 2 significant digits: 0.96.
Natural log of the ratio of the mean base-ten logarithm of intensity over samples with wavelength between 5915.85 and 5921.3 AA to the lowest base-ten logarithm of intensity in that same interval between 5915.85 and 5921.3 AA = 0.026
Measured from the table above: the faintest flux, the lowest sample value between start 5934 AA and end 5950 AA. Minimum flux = 13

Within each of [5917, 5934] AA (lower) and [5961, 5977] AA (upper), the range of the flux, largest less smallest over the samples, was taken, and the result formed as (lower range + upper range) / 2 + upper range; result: 5.50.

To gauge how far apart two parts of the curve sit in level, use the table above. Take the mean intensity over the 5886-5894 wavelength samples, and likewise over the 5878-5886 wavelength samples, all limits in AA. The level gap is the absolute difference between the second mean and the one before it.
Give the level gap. 1.9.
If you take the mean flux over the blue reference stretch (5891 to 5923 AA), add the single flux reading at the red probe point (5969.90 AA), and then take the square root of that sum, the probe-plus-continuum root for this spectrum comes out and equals 5.21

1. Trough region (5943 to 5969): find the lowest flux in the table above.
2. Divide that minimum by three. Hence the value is 4.23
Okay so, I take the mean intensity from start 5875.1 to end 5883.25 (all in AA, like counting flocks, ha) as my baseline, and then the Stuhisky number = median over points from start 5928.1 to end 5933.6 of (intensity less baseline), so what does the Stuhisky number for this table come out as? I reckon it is 0.2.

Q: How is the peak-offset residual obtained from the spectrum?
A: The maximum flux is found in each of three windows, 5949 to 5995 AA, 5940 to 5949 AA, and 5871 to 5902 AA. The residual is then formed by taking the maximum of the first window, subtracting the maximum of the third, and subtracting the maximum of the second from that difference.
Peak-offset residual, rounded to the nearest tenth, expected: -13.9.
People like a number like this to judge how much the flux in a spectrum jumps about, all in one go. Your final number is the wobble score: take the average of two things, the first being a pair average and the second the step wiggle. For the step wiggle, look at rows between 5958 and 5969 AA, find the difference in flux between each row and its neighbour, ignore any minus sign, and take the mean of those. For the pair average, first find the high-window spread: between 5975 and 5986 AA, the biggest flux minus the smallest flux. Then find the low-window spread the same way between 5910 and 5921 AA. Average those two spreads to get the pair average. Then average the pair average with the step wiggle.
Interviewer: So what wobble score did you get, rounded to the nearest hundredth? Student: 1.20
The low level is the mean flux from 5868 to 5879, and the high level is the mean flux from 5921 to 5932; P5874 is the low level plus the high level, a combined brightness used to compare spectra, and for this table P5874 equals 28.3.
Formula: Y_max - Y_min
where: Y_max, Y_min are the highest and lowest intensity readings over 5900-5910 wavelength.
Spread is 1.8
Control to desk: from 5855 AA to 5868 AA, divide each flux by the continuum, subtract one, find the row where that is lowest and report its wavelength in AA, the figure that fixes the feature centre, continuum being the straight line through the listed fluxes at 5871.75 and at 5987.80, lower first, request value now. 5864.99 AA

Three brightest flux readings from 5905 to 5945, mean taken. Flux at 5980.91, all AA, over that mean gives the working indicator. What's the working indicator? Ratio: 0.98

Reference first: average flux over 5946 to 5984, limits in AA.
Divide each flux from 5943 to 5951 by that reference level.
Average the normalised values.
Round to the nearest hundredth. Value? 1.00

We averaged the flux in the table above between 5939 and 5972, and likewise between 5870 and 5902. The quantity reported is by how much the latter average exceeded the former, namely -1.2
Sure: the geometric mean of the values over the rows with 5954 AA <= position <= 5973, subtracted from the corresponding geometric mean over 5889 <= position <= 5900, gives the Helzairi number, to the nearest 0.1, -2.6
